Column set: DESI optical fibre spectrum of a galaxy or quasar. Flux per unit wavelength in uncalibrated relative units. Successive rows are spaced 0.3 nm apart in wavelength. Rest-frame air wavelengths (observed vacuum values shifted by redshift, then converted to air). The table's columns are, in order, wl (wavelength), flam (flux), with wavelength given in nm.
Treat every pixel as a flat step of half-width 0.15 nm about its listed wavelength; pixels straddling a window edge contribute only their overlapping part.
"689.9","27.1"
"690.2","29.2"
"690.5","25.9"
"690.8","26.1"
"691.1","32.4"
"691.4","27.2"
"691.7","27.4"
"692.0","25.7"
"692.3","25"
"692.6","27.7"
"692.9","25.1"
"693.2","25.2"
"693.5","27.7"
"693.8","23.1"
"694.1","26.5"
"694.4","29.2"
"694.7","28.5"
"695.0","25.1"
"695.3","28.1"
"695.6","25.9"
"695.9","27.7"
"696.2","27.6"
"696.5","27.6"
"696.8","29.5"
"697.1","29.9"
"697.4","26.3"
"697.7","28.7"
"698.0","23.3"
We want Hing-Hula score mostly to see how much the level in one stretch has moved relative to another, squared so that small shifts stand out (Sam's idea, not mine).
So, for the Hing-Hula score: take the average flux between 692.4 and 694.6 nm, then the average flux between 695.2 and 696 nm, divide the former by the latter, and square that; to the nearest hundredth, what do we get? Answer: 0.94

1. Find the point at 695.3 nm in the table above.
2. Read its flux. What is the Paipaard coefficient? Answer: 28.1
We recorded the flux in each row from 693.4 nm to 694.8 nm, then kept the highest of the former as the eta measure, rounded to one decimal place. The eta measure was 29.2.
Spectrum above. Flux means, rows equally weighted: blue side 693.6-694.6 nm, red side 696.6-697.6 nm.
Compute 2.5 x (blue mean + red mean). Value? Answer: 137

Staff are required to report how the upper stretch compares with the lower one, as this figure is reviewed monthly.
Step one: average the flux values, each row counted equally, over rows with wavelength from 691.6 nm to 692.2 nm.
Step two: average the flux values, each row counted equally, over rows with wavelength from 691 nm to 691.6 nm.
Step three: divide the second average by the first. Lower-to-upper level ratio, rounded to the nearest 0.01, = 1.12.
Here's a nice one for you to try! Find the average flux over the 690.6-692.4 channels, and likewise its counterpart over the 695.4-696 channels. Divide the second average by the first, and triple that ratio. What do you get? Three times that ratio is 2.95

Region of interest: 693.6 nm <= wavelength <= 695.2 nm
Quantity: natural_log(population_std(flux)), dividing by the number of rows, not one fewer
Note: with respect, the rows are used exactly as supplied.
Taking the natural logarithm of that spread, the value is 0.80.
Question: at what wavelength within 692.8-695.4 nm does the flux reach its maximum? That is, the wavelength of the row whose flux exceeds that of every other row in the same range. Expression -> 694.4 nm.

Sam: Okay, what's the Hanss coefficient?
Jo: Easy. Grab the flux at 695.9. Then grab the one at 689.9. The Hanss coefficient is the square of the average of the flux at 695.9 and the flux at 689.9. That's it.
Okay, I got 751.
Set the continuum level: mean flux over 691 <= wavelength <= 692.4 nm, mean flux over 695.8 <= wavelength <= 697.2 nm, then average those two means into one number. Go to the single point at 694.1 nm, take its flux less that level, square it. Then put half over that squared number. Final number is 0.2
